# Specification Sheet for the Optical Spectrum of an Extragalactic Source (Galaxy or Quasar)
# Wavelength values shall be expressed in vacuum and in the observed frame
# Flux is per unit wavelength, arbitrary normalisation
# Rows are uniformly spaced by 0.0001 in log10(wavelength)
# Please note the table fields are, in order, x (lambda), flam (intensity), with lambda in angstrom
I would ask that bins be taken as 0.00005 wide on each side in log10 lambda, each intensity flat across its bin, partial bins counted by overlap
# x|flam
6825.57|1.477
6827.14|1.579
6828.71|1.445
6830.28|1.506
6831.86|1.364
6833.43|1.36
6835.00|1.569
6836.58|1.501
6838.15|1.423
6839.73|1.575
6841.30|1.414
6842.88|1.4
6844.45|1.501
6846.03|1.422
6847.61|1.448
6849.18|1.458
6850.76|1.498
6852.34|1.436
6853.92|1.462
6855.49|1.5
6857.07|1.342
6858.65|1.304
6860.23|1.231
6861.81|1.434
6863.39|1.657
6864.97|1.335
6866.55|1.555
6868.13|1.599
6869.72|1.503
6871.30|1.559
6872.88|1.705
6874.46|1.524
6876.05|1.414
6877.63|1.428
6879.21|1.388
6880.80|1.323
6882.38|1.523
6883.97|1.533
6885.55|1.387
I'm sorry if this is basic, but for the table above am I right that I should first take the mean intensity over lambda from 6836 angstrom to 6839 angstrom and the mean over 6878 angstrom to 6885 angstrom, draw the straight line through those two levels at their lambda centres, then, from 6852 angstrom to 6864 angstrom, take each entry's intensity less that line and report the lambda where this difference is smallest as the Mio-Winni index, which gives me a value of 6860.23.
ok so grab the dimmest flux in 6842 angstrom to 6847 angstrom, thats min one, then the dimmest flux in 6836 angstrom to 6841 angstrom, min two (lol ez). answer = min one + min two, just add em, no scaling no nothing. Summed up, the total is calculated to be 2.82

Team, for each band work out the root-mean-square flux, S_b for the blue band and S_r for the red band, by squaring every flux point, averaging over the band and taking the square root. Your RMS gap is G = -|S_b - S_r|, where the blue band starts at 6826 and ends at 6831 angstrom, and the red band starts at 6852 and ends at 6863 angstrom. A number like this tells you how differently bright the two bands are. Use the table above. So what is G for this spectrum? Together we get -0.121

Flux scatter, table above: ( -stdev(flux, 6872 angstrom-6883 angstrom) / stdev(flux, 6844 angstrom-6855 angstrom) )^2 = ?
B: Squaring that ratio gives 17.8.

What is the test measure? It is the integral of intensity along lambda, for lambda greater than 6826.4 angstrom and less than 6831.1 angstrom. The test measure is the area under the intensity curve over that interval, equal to 7.1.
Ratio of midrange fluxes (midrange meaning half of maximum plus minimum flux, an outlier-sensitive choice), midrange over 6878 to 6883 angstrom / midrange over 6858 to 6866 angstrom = 0.99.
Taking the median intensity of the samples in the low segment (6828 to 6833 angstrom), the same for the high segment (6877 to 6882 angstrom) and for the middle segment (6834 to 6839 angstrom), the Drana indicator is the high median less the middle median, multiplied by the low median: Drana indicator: -0.16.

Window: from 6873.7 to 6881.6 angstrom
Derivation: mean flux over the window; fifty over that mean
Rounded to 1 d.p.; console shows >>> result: 35.3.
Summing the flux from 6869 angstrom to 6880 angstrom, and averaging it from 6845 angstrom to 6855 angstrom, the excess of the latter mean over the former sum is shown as -9.1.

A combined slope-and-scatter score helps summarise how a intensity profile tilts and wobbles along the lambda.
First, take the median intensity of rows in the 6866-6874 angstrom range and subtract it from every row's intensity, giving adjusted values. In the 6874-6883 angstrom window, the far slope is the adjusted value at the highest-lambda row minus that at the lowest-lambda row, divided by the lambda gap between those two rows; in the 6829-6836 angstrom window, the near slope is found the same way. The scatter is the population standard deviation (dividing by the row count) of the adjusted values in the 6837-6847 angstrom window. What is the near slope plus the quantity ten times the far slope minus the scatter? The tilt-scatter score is -0.1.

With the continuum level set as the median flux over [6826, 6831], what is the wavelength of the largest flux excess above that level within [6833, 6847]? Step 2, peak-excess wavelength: 6839.73 angstrom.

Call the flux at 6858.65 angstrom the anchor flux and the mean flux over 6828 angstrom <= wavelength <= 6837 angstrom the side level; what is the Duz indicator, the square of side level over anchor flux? 1.25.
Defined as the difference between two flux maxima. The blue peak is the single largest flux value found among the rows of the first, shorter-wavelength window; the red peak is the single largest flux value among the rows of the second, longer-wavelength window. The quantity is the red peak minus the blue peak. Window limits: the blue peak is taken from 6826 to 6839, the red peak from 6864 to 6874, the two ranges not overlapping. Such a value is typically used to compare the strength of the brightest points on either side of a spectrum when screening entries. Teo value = 0.13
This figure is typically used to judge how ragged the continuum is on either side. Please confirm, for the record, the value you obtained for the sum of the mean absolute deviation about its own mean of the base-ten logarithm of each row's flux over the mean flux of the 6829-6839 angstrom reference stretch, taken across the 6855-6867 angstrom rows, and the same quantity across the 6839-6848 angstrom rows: 0.051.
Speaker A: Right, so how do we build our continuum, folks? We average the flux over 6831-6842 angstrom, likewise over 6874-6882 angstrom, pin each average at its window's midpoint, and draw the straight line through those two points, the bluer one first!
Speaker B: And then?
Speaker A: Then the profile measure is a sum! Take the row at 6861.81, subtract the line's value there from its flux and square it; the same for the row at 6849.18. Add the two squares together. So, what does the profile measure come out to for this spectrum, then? 0.000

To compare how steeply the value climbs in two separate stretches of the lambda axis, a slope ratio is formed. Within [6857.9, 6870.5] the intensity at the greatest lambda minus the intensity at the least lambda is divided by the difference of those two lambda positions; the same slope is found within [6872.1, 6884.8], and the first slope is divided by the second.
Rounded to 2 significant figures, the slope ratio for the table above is -1.2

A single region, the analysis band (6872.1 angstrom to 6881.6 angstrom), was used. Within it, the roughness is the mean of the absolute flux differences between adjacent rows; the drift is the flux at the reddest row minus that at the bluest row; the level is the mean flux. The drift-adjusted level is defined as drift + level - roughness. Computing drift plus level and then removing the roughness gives 1.00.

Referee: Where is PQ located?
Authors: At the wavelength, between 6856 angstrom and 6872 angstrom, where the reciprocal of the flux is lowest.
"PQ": 6863.39 angstrom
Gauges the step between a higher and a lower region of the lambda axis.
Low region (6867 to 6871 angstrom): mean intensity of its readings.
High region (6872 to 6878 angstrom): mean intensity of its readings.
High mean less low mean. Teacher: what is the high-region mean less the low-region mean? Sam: -0.03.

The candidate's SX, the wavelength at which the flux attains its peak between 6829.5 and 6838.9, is 6835.00 angstrom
